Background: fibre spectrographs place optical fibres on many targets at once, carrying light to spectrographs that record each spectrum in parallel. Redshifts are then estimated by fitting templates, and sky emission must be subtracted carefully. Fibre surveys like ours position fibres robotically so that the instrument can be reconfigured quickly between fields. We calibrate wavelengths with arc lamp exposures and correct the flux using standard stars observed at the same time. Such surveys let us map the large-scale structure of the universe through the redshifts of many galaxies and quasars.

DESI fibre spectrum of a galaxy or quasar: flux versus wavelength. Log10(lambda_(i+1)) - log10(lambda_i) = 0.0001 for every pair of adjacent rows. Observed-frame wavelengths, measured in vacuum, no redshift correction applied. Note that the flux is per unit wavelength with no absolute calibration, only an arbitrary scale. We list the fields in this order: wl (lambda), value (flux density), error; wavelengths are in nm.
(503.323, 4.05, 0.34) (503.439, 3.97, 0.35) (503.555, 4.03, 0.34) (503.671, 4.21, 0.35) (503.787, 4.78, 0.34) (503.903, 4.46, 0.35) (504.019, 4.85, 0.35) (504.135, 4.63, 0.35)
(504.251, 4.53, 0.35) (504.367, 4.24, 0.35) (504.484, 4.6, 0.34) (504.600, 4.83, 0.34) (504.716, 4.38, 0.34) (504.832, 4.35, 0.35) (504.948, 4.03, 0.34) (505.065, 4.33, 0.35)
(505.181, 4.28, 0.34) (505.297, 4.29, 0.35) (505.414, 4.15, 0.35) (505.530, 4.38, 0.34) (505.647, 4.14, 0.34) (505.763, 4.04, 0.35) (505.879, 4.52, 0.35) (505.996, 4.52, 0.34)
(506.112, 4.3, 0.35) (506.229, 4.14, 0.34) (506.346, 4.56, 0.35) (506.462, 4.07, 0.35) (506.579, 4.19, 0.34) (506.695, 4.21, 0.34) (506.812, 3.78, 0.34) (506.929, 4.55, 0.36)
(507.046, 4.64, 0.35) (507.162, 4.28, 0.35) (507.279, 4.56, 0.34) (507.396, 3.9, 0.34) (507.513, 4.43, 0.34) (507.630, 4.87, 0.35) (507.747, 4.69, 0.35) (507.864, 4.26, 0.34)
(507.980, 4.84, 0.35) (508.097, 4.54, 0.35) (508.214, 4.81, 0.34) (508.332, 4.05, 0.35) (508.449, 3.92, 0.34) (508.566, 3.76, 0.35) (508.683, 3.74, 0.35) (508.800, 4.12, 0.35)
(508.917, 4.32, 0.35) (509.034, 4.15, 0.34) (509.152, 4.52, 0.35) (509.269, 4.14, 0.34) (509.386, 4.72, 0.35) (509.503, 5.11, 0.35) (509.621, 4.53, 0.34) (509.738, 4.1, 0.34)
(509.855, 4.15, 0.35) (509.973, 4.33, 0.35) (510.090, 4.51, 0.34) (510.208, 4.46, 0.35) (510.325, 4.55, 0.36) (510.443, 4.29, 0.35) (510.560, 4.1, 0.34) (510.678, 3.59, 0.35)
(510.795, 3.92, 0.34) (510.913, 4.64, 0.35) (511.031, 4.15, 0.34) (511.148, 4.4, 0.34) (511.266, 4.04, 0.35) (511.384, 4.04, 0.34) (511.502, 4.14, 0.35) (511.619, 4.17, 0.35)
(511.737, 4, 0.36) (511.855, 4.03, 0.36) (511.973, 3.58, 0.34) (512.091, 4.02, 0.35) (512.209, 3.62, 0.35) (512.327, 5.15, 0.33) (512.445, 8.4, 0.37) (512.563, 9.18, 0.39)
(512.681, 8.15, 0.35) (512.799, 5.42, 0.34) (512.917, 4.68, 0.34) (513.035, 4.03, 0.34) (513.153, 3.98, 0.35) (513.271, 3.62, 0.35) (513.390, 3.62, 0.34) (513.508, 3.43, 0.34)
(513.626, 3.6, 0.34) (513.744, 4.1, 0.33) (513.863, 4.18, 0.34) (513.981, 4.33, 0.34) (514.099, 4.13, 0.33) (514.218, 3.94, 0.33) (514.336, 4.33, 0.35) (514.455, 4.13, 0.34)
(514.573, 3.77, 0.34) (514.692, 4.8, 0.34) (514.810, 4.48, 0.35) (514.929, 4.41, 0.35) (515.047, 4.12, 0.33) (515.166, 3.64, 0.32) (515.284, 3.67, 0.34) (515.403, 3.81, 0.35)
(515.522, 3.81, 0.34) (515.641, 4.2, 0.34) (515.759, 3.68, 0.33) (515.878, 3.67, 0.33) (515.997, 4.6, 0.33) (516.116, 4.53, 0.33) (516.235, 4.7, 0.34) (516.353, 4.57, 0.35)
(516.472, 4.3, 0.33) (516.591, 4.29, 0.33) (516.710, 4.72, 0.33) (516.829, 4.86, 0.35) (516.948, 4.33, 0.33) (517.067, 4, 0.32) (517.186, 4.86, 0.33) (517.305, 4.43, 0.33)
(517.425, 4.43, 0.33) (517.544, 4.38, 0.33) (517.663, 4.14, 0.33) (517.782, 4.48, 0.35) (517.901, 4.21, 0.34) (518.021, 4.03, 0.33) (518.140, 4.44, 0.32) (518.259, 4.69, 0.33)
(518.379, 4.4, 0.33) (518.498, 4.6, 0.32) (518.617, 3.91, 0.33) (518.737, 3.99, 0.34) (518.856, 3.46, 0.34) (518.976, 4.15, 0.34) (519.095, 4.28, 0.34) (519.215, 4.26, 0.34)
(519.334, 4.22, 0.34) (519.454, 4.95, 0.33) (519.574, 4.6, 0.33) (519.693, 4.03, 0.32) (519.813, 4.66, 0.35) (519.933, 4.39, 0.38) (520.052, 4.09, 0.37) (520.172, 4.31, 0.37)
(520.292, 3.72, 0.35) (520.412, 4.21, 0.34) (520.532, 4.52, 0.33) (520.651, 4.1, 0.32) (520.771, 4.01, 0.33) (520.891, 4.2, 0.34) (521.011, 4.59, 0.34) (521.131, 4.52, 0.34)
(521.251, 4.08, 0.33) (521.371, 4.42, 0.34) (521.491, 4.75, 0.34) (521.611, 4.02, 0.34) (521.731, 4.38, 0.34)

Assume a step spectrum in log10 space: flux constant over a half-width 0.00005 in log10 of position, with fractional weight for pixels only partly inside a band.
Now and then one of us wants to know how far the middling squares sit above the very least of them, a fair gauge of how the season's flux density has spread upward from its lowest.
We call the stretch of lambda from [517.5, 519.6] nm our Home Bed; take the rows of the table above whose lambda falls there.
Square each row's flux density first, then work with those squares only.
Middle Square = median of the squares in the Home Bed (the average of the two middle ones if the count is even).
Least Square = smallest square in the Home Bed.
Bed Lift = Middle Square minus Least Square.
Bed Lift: 6.3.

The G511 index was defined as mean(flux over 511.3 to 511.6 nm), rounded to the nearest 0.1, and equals 4.1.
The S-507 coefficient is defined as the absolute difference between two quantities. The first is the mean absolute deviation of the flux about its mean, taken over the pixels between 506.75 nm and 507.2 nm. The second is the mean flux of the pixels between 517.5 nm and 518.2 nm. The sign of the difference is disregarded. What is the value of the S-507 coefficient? 4.00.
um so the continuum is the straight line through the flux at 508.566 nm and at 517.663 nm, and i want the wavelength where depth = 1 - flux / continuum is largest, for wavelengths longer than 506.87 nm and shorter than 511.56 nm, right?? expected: 510.678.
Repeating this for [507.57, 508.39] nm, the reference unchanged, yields 508.332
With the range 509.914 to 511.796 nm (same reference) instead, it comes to 510.678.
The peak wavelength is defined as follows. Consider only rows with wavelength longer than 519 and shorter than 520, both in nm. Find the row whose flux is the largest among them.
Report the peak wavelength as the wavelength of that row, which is 519.454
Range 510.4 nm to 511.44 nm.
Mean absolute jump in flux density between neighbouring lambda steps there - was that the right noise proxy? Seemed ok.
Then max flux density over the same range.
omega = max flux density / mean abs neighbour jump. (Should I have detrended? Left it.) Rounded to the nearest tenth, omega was 13.0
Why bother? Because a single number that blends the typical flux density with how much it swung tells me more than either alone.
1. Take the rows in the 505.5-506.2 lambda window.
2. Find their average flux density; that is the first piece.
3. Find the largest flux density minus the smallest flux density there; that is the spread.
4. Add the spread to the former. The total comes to 4.8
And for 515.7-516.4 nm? 5.3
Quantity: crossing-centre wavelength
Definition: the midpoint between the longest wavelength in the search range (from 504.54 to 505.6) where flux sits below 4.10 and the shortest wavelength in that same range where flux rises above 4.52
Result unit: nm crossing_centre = 504.77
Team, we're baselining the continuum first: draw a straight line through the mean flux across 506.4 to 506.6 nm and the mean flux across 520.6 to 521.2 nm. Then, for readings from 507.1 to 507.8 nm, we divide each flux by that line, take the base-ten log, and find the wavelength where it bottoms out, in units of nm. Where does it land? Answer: 507.396 nm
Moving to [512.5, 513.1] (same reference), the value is 513.035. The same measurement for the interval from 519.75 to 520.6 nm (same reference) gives 520.292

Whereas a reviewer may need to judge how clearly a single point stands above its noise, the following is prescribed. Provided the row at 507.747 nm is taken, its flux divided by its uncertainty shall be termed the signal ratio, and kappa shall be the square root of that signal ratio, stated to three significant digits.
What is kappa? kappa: 3.66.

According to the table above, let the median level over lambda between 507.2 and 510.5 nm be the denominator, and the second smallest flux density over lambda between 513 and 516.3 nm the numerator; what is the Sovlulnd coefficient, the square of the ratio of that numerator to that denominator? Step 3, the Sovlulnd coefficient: 0.68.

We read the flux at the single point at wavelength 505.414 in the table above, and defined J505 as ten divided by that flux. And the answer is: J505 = 2.4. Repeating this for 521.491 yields 2.1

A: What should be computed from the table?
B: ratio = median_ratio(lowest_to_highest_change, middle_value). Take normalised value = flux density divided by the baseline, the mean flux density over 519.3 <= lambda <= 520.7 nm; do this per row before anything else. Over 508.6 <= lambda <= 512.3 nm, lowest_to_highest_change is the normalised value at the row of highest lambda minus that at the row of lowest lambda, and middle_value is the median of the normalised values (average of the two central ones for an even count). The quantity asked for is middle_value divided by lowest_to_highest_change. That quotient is -35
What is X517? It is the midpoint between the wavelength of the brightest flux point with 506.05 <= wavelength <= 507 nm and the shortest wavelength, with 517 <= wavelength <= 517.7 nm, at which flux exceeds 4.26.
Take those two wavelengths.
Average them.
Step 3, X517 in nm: 511.77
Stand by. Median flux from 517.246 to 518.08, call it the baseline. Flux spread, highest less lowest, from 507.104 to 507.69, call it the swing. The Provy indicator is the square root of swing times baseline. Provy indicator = 2.06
